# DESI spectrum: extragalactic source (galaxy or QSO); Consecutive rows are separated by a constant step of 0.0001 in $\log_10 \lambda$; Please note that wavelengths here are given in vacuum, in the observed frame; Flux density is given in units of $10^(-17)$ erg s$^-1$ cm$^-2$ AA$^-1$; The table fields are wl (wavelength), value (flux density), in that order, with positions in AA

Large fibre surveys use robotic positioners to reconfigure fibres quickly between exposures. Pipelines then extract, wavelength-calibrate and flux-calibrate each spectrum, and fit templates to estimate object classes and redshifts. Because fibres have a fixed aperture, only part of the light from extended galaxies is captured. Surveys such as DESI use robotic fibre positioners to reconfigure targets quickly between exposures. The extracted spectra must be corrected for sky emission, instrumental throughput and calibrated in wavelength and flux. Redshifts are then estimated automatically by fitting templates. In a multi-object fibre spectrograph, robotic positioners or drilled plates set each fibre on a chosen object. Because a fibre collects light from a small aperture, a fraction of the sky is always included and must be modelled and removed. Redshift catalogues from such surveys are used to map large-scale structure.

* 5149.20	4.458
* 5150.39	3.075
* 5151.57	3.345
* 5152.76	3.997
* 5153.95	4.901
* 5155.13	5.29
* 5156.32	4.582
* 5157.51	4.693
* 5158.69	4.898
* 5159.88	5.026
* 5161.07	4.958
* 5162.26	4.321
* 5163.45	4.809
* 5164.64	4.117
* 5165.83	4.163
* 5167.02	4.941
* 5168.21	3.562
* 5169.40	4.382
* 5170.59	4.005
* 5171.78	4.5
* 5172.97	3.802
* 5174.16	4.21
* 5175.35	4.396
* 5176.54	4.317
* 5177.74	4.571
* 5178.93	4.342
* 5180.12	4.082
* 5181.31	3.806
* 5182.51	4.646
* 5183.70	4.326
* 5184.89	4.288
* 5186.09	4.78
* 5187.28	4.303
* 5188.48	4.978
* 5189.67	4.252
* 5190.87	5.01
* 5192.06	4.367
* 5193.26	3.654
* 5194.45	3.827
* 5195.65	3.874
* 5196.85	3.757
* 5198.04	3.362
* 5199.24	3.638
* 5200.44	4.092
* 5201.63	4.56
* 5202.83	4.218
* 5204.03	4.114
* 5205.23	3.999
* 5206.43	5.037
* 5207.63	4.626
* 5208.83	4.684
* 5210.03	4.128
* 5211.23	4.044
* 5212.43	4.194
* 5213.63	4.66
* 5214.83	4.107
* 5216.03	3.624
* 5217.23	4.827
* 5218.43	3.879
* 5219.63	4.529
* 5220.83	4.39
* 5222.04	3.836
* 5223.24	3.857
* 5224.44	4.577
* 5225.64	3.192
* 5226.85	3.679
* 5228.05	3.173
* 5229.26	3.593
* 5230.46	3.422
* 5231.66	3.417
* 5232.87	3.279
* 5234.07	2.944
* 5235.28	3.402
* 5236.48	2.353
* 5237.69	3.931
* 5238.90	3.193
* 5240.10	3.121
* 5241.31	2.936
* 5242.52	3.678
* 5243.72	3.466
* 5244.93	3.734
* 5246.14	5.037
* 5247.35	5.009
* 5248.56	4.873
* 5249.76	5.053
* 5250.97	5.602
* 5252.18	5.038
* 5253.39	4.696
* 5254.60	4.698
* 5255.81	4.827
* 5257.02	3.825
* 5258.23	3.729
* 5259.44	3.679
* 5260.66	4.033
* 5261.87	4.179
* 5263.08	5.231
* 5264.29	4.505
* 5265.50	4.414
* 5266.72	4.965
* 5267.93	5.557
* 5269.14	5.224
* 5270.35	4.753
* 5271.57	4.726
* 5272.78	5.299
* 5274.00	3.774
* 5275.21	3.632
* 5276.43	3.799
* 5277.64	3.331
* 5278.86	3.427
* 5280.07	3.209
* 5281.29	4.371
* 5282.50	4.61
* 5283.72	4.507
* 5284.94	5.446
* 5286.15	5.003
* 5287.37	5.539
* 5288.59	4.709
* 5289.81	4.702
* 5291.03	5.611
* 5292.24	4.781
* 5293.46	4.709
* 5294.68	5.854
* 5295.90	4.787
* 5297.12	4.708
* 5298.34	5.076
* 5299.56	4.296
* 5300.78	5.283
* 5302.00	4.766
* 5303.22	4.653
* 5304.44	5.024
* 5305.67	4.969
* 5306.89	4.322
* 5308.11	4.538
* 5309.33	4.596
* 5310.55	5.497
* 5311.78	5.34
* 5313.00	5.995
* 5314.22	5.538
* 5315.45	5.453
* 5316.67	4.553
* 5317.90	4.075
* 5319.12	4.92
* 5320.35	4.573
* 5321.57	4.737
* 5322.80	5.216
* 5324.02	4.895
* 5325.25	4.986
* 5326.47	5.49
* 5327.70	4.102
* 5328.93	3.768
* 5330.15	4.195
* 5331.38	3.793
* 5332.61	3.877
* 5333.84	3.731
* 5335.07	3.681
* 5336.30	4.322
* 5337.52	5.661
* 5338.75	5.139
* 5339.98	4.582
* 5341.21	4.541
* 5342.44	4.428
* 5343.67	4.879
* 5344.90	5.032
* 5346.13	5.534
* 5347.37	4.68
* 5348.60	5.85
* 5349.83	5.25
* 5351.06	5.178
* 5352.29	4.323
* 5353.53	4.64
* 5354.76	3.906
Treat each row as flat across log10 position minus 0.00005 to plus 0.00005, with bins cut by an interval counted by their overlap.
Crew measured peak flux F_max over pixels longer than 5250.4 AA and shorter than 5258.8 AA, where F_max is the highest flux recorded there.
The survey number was 5.602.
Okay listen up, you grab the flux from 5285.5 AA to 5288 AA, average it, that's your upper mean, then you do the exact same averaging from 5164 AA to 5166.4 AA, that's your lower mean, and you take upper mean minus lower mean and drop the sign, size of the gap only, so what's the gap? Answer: 1.1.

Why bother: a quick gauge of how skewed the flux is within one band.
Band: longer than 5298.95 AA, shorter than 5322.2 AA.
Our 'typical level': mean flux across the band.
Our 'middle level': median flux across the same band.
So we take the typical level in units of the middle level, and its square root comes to 1.01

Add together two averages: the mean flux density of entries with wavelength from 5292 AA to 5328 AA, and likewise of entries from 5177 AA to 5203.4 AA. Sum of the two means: 9.1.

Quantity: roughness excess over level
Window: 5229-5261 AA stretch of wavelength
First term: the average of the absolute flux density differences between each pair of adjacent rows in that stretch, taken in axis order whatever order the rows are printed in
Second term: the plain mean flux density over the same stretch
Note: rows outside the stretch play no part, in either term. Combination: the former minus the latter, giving -3.54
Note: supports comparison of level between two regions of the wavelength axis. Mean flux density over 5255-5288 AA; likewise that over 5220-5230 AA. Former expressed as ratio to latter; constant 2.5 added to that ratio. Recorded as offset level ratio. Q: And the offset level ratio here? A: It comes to 3.67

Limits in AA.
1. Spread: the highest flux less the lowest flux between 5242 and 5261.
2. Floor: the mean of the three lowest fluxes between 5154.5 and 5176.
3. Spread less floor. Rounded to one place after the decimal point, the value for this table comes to -1.7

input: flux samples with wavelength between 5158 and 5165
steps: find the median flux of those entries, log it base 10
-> 0.686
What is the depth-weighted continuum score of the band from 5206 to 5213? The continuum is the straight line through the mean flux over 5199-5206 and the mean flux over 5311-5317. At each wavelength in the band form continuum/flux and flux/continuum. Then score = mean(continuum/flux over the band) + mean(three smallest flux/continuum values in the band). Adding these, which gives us 1.93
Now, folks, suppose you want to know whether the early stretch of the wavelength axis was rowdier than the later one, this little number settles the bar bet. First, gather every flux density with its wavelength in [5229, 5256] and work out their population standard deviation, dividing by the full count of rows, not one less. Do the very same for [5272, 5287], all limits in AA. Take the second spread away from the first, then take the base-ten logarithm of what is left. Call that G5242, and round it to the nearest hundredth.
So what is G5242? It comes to -0.88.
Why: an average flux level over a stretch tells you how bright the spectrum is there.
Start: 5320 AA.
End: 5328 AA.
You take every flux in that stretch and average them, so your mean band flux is 4.9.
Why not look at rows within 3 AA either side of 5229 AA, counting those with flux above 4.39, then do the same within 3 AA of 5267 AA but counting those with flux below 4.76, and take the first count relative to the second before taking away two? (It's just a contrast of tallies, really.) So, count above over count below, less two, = -2.00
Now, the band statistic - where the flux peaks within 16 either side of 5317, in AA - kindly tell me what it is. 5313.00 AA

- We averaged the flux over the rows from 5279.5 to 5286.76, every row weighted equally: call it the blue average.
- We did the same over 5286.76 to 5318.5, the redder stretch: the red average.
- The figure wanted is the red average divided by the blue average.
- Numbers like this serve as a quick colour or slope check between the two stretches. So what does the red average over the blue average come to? 1.10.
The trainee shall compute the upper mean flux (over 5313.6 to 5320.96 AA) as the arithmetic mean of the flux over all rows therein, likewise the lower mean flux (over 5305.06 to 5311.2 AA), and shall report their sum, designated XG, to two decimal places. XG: 9.64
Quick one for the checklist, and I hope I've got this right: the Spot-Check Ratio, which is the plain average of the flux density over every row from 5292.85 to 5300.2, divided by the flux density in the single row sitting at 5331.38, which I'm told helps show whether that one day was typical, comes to 1.3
